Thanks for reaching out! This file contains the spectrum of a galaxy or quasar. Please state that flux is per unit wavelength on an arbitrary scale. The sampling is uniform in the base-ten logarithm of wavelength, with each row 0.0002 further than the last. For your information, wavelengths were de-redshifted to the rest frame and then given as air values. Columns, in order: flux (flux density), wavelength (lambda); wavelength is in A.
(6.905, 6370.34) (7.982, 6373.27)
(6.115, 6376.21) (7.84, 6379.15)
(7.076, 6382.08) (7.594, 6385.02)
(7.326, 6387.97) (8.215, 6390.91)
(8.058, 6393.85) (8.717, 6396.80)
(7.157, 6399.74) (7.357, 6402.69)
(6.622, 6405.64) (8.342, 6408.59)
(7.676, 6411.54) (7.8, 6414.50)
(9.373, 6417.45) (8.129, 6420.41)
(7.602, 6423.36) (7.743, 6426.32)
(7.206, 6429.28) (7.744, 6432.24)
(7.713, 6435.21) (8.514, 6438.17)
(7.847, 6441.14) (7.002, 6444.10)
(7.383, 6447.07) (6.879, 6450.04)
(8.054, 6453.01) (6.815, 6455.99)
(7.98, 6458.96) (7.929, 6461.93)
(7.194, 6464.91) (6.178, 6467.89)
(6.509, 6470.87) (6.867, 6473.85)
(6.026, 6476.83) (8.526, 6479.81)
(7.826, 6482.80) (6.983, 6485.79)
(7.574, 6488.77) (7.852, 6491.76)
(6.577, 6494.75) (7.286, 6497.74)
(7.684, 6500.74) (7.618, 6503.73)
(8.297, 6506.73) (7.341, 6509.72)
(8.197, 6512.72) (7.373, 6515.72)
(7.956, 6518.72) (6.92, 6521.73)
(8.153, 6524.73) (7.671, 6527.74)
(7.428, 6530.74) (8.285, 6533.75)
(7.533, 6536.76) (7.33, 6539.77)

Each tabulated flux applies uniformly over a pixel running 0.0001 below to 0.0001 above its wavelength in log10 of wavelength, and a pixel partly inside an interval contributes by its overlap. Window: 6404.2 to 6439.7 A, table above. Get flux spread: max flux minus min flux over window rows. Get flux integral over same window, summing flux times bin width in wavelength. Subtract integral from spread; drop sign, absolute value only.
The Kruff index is 277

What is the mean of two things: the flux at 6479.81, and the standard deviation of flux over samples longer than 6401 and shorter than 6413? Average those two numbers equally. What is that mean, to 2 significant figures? 4.6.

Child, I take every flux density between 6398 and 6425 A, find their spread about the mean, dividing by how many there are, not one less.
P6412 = 0.74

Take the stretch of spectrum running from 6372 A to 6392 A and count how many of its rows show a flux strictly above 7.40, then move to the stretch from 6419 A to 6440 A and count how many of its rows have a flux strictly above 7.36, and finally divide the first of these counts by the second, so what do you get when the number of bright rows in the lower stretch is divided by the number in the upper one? 0.67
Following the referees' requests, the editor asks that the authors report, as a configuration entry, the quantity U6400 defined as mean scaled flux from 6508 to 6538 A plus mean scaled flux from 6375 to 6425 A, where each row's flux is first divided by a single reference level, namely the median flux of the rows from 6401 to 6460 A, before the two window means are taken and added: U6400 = 1.99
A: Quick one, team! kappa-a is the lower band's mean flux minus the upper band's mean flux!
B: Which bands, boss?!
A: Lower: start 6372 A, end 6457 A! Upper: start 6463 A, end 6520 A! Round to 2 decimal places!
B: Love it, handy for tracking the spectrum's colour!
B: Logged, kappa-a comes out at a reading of 0.29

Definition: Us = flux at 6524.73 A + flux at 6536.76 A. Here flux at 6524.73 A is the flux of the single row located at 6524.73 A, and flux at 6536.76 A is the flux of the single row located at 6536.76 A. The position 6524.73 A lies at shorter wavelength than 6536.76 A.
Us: 15.7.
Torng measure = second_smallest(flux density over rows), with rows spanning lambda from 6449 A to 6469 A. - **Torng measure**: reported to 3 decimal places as 6.815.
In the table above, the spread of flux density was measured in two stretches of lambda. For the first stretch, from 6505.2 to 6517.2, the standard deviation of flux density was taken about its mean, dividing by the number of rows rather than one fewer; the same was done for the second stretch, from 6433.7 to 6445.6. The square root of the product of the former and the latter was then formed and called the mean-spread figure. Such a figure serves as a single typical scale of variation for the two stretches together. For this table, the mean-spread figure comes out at 0.49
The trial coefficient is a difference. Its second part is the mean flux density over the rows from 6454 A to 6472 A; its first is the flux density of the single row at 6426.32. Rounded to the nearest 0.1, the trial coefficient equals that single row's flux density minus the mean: 0.6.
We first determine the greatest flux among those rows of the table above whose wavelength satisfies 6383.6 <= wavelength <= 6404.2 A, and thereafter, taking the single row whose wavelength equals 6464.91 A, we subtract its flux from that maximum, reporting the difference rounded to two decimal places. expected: 1.52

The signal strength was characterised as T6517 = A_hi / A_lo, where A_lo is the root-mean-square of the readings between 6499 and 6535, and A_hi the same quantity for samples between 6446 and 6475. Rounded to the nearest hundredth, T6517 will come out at 0.93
